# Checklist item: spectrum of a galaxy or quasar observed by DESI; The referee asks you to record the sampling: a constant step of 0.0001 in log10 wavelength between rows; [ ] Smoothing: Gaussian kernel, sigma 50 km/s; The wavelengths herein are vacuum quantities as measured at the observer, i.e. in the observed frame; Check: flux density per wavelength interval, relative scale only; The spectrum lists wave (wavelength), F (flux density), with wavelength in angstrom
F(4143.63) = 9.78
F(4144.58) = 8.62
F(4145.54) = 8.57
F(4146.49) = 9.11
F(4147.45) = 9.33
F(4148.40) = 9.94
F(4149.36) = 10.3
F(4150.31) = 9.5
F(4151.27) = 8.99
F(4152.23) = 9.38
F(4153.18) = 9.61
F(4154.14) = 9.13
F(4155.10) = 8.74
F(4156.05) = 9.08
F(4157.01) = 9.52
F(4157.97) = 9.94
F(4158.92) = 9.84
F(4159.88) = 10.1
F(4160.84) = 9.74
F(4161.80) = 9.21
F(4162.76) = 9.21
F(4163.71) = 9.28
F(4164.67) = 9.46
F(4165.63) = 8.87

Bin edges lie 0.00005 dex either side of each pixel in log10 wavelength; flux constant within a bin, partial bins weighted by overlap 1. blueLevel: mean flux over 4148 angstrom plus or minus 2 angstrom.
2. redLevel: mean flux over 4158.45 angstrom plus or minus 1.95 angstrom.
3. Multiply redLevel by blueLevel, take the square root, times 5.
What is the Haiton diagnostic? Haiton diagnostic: 48.8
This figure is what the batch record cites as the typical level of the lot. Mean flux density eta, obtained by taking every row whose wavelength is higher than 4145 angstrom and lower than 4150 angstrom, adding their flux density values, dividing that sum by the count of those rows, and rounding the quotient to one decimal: 9.4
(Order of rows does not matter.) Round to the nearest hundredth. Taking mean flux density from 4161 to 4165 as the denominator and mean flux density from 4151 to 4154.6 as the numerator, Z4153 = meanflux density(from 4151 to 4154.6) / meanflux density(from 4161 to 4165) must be 1.00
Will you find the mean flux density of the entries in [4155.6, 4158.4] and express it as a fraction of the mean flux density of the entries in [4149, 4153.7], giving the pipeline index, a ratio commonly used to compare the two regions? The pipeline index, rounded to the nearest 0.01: 1.00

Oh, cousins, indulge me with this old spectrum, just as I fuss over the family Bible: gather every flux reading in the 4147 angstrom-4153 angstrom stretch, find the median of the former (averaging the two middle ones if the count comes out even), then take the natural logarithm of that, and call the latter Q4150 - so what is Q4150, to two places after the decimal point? 2.24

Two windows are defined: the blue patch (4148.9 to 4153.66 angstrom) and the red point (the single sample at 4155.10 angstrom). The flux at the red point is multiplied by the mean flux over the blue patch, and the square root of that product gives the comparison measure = 9.14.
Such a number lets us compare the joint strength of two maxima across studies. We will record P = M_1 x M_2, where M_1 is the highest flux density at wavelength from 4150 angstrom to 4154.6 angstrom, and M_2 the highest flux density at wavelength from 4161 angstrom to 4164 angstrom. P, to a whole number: 89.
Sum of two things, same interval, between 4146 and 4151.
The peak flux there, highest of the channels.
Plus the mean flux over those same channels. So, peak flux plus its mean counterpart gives 19.9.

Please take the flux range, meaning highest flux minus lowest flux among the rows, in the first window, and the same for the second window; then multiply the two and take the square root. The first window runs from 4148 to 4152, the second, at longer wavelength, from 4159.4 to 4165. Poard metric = 1.08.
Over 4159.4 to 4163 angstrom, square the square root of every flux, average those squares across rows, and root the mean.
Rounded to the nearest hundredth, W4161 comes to 3.09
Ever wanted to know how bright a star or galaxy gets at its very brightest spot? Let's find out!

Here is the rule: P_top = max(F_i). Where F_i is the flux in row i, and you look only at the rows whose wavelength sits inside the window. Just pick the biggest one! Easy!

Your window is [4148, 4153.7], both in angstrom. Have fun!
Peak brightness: 10.3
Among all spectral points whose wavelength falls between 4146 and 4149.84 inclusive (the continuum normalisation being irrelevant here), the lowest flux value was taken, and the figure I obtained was 9.11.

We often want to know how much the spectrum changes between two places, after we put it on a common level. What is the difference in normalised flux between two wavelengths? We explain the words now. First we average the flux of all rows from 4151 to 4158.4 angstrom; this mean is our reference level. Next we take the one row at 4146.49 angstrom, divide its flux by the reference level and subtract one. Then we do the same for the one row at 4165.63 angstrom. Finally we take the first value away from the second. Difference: -0.026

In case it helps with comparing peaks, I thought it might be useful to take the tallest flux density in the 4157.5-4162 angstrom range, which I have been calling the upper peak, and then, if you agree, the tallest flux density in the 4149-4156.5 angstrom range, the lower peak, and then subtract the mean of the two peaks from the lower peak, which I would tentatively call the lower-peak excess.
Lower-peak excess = 0.10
